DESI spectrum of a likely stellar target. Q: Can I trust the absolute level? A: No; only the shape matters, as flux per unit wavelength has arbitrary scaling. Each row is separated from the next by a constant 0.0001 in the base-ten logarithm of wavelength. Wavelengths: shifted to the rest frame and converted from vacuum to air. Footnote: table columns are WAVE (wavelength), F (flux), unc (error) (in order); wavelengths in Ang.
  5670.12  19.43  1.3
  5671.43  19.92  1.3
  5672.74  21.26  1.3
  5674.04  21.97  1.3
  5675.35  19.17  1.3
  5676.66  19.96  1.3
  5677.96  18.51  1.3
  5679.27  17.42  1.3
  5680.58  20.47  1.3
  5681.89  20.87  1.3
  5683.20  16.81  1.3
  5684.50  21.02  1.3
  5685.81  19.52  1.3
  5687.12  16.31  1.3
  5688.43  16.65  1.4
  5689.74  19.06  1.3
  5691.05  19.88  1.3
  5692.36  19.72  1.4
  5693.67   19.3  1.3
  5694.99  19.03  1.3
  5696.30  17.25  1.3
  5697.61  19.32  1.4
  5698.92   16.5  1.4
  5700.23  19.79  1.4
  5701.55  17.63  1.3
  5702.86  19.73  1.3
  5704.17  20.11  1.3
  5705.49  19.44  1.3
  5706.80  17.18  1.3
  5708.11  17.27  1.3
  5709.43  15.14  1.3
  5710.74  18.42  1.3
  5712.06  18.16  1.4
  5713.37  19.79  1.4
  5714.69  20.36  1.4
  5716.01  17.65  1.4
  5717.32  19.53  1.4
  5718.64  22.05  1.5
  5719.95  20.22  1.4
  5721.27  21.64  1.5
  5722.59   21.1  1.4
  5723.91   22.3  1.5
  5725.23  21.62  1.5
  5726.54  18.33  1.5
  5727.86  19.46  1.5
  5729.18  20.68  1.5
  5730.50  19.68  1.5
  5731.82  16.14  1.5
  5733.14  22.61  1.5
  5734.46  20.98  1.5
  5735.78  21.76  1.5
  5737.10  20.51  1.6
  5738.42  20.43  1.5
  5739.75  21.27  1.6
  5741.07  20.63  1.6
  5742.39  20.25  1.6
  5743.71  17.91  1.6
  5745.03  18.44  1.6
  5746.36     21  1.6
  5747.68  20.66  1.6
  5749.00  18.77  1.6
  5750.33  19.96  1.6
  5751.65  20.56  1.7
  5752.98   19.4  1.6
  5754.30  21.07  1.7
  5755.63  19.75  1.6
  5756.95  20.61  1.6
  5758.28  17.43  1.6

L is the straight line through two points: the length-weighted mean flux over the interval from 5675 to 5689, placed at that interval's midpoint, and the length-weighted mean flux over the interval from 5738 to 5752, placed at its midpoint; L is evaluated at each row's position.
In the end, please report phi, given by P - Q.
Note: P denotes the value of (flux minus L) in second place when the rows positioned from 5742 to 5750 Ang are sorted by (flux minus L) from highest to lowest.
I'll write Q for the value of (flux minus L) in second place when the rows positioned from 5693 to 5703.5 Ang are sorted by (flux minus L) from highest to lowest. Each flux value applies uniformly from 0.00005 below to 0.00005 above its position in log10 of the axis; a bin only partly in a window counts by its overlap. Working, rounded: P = 0.64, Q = 0.5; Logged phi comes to 0.1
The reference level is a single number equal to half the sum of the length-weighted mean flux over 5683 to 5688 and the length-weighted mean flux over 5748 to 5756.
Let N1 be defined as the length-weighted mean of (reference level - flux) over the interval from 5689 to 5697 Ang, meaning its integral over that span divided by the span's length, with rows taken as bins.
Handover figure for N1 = 0.2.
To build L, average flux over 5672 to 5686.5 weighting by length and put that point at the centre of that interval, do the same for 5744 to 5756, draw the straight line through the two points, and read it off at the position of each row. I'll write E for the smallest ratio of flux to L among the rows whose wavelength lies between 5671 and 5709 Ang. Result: 0.826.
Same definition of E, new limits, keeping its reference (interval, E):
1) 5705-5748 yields 0.765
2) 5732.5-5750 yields 0.901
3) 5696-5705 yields 0.835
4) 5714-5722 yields 0.891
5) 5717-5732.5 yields 0.813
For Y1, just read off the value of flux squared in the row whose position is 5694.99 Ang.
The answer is 362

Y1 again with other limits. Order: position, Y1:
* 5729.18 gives 428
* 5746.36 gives 441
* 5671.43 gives 397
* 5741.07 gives 426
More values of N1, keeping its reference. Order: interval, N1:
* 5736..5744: -1.1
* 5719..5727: -1.8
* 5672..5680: -0.5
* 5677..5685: 0.0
